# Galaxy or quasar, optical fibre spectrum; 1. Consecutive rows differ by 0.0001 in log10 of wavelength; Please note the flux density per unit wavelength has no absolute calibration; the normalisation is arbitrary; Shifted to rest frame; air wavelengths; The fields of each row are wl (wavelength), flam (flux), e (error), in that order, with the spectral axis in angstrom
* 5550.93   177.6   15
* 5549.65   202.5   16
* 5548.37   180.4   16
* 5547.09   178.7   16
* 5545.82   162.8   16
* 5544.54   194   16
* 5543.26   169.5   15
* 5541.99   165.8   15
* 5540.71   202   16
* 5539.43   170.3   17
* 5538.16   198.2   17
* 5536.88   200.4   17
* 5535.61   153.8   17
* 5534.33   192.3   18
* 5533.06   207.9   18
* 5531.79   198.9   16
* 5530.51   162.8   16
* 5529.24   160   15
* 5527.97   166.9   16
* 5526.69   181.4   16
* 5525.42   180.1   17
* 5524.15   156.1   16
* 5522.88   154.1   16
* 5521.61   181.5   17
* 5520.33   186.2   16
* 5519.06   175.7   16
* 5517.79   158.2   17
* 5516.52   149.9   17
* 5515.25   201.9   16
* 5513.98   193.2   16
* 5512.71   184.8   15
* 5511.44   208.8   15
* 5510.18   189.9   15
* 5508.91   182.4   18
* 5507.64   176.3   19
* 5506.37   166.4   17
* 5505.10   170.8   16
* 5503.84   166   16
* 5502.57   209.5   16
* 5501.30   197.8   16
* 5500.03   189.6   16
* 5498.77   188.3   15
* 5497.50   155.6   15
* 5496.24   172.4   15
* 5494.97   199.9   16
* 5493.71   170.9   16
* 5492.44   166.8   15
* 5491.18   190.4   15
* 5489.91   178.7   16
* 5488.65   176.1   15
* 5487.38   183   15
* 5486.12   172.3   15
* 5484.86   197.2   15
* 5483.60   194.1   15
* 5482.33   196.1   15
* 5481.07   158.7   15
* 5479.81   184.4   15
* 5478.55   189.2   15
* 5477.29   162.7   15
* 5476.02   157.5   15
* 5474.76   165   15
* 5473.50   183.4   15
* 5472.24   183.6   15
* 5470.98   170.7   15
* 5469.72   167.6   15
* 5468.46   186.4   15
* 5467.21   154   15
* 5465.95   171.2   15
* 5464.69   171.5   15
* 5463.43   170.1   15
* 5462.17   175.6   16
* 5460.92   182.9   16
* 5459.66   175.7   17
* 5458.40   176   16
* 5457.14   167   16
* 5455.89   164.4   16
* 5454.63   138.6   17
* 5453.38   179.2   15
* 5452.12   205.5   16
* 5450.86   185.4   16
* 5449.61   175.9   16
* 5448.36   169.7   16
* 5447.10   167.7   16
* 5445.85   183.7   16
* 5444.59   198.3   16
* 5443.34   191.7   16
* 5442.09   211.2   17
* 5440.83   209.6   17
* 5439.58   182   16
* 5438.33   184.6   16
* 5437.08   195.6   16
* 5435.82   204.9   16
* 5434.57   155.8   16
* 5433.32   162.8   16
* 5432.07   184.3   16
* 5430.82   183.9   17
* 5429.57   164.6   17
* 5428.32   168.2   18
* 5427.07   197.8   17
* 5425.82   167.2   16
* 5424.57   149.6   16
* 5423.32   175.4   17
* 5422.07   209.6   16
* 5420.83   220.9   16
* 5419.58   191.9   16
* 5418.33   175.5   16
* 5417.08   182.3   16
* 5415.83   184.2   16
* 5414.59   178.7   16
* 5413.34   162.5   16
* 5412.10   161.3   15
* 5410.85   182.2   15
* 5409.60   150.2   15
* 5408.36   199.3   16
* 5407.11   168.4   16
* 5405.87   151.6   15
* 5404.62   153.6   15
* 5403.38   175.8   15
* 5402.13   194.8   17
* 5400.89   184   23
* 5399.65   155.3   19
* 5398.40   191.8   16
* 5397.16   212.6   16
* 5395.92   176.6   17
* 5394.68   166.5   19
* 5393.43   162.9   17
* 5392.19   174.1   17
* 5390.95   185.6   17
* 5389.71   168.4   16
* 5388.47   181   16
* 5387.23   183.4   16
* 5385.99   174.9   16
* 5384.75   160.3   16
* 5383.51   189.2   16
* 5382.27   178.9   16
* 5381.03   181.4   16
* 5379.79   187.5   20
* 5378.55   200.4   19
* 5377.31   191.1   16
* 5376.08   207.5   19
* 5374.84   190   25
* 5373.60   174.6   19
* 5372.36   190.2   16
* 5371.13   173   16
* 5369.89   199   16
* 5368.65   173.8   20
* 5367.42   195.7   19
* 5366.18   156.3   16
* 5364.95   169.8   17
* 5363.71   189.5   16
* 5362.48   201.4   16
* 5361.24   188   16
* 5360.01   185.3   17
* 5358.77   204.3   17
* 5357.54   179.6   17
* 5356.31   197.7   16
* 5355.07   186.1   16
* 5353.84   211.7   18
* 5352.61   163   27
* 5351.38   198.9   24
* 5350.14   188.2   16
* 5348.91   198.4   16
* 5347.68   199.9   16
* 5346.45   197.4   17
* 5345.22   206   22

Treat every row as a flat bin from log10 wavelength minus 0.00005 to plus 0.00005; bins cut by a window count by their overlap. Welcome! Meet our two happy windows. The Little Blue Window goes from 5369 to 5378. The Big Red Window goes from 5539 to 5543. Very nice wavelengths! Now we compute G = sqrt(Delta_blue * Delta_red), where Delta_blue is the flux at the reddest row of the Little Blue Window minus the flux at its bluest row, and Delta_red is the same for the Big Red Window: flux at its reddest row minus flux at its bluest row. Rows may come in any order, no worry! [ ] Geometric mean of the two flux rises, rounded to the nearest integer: 6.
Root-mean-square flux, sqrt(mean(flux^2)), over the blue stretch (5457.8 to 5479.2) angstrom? 173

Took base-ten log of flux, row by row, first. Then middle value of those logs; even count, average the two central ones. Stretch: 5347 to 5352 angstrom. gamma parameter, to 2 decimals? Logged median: 2.30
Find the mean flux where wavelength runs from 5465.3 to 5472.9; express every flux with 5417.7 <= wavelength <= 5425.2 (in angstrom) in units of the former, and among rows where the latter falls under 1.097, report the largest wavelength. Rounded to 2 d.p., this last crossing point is 5424.57 angstrom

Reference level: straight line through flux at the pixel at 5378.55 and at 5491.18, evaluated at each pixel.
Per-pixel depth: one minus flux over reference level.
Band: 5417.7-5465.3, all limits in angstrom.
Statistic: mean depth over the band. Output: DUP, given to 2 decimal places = 0.07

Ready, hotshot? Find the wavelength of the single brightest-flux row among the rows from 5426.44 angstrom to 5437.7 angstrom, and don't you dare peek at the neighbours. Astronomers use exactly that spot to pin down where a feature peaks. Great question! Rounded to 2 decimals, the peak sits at 5435.82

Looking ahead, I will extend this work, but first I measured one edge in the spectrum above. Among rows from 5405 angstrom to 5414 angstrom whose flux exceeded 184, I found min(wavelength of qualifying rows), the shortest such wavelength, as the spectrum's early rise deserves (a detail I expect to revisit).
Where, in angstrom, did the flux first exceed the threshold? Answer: 5408.36 angstrom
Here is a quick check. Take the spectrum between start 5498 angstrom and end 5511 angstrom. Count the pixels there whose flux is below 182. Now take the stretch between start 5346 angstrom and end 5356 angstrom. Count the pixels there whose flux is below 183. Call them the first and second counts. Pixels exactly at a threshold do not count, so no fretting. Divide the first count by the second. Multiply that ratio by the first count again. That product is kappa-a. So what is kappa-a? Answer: 16.0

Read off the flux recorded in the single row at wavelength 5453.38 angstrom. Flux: 179.2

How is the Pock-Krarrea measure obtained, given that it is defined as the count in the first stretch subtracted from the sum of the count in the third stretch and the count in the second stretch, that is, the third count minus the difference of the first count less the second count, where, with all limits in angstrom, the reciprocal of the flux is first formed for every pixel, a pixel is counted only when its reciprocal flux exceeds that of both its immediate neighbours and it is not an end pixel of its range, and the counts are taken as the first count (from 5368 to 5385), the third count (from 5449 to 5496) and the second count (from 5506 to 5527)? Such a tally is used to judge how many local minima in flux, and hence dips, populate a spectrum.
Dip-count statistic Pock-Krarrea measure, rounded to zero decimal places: 10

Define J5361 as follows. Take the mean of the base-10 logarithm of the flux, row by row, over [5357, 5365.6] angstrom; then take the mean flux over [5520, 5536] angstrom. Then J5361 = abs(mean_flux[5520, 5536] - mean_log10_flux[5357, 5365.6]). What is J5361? 173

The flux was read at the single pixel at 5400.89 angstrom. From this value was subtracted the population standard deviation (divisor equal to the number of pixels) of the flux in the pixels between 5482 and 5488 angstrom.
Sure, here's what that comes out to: 174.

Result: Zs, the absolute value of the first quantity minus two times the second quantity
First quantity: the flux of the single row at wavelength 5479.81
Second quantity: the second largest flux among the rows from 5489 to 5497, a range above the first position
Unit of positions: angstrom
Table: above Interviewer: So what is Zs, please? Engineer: 196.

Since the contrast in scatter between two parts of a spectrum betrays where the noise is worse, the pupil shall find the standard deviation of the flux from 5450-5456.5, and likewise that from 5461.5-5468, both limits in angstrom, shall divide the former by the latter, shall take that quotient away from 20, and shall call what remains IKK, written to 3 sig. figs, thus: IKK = 17.0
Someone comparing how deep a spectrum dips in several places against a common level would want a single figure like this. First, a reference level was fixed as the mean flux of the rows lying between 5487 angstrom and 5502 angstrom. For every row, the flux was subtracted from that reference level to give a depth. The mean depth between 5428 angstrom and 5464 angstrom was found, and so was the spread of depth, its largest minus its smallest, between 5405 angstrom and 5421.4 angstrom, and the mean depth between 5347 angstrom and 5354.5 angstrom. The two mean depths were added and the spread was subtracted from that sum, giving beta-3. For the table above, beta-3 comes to -82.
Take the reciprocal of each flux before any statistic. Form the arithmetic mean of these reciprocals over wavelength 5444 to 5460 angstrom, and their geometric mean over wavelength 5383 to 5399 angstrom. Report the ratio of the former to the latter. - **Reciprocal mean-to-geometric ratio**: 1.02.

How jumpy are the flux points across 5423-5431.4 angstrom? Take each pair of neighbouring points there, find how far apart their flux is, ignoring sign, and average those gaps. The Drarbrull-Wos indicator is 21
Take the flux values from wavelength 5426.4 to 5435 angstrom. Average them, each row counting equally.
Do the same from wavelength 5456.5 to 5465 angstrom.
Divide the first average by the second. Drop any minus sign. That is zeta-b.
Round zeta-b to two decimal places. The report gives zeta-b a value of 1.00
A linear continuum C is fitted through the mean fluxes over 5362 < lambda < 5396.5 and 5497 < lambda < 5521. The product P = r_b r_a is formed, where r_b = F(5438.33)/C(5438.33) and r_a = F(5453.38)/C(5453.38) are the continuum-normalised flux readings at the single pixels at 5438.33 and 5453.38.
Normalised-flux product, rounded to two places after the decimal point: 1.00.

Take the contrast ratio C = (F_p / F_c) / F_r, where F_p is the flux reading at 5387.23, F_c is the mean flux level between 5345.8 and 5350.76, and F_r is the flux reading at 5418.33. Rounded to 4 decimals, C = 0.0053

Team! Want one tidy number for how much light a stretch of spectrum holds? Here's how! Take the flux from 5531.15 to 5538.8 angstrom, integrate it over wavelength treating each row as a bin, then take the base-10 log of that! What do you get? 3.167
